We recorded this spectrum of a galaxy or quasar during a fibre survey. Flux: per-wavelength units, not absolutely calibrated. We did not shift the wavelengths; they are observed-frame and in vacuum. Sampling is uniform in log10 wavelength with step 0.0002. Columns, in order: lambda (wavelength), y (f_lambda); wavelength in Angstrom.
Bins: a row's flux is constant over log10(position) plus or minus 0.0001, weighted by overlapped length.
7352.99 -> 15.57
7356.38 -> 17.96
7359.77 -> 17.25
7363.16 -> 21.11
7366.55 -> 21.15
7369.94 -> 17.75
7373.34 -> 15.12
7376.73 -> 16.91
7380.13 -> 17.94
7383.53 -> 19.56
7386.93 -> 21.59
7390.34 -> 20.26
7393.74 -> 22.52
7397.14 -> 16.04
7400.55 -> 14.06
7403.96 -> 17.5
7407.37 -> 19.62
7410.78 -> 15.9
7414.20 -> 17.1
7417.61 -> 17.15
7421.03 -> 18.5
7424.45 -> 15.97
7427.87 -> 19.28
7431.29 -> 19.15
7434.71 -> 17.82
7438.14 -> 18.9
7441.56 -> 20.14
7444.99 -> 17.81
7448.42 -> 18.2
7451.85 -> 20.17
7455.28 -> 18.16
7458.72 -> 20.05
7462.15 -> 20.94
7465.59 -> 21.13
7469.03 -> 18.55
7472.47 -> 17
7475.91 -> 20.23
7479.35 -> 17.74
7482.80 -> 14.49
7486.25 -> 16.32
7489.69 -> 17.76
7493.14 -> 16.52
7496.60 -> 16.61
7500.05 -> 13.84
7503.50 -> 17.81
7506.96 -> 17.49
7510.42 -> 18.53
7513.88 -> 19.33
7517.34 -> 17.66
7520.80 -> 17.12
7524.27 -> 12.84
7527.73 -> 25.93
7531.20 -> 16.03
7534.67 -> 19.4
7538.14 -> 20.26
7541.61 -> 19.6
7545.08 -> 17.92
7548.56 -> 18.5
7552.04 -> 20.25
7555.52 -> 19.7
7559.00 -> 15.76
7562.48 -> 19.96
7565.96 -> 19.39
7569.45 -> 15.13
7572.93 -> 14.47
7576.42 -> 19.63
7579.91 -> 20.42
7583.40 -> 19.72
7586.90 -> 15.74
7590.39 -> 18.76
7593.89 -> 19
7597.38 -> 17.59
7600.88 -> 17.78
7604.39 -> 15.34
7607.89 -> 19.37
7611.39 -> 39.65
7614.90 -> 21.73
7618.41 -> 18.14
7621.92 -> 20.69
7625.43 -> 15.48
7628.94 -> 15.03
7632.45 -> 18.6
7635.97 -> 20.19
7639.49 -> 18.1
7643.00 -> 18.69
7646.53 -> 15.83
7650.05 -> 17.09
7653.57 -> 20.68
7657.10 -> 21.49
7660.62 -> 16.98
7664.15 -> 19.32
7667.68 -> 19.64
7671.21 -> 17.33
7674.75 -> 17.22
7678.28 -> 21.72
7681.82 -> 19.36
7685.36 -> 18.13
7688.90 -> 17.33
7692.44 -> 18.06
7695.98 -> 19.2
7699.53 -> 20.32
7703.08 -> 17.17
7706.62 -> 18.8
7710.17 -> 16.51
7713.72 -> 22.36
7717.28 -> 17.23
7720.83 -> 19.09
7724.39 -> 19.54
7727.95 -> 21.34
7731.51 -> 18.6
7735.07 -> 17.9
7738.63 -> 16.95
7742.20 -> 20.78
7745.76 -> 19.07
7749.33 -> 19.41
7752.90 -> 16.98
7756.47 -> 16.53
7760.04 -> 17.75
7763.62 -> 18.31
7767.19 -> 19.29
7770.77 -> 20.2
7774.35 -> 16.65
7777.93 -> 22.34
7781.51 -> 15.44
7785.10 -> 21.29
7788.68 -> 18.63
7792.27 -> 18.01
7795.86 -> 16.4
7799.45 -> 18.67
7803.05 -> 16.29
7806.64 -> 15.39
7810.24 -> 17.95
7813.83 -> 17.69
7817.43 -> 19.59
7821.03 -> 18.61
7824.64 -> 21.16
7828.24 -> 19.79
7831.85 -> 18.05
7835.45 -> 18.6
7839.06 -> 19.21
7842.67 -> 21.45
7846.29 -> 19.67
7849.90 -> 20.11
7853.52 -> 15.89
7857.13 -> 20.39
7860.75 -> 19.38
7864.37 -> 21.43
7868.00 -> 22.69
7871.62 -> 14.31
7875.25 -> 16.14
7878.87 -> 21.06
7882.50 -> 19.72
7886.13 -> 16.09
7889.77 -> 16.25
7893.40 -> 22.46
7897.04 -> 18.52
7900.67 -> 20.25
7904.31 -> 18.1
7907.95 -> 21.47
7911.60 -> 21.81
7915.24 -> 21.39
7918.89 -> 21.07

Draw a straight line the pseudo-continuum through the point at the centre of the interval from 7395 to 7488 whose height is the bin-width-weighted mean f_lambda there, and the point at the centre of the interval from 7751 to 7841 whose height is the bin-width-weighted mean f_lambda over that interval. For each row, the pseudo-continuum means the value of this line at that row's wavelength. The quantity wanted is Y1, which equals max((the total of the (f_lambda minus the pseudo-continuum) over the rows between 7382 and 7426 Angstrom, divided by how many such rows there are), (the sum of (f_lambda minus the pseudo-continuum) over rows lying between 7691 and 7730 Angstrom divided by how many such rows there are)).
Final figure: 0.8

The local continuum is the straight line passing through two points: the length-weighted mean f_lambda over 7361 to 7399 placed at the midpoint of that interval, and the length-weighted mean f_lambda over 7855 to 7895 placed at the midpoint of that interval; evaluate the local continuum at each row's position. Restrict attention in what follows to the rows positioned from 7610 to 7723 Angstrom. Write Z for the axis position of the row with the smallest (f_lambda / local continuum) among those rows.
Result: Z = 7628.94 Angstrom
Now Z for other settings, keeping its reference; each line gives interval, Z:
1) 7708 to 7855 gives 7806.64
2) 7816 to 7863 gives 7853.52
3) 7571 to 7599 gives 7572.93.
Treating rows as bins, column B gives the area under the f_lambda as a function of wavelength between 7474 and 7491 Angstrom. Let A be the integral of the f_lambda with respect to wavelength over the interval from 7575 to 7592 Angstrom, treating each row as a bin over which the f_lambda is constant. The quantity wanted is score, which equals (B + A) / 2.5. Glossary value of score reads 246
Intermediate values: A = 320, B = 294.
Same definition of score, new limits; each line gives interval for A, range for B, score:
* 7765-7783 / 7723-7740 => 264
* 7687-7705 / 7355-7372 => 262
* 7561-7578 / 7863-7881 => 257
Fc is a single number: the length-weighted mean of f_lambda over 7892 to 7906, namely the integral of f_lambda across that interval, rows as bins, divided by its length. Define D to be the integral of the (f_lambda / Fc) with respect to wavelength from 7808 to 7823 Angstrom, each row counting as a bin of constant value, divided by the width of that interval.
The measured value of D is 0.93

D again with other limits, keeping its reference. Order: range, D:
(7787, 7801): 0.91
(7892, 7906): 1.00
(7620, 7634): 0.88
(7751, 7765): 0.88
